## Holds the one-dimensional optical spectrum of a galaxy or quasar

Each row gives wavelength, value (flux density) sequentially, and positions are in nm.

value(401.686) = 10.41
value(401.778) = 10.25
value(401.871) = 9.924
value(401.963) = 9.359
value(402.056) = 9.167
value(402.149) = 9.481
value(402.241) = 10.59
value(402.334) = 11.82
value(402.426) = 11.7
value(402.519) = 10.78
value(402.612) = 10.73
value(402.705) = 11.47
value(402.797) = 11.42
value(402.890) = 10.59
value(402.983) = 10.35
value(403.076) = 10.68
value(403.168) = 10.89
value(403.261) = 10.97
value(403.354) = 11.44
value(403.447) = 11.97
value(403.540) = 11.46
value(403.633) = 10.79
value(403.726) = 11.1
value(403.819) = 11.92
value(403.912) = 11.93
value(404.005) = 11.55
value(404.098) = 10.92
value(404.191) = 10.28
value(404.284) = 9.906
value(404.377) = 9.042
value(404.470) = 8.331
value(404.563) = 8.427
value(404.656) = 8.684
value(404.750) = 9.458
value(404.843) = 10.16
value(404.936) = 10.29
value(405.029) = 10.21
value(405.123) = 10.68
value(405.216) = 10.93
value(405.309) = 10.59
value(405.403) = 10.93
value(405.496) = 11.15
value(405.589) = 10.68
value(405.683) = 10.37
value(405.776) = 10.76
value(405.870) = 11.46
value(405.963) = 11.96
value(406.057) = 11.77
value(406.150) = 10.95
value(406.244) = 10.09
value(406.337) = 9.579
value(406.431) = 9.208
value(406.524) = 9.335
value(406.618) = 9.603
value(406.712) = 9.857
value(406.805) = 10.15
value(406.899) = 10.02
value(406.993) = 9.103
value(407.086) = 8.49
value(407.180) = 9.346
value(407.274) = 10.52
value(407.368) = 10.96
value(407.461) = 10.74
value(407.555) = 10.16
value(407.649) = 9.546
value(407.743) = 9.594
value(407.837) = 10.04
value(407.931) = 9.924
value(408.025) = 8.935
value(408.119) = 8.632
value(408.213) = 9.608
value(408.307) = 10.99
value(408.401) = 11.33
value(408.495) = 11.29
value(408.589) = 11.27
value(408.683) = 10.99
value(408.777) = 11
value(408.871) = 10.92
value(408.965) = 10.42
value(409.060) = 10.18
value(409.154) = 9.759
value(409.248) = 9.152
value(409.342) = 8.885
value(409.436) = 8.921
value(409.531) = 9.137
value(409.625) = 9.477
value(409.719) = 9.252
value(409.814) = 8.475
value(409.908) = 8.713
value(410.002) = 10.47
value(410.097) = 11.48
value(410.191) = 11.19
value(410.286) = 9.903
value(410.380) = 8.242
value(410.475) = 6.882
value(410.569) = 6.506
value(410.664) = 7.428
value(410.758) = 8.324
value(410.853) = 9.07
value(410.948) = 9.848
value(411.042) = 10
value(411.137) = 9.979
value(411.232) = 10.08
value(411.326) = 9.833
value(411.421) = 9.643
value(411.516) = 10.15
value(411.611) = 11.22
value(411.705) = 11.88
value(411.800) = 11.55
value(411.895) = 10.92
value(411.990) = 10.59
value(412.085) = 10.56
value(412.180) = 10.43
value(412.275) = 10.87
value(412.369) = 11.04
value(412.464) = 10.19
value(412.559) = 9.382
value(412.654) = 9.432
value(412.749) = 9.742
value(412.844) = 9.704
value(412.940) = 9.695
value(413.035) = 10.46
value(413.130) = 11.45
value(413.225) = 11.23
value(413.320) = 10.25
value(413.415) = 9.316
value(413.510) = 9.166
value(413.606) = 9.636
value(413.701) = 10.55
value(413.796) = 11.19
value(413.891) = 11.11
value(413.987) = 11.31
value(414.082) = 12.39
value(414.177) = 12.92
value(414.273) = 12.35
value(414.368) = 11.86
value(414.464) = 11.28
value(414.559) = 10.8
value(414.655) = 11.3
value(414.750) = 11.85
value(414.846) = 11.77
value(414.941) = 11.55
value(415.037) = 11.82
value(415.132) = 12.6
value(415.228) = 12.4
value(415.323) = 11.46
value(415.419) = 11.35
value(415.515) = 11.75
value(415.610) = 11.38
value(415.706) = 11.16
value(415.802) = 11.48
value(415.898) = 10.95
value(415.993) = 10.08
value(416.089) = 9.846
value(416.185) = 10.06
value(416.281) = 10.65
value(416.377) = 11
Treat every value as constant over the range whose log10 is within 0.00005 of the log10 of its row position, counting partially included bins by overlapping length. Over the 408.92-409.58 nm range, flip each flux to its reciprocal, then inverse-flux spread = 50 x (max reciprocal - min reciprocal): 0.83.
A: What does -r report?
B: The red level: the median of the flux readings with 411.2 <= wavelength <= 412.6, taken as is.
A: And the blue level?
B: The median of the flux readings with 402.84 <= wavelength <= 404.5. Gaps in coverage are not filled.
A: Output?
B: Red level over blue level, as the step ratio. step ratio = 0.97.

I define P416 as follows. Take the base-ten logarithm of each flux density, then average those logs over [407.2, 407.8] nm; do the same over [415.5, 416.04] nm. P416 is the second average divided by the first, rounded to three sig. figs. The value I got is 1.04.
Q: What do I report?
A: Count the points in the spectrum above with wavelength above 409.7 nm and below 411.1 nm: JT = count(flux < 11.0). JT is 13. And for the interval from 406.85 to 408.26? 15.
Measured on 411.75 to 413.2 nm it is 12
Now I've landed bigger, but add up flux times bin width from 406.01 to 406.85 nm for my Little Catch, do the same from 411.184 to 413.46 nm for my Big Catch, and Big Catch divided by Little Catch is 2.8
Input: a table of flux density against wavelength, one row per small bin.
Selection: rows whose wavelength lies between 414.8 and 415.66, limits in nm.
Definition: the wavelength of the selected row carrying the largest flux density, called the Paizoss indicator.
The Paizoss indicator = 415.132 nm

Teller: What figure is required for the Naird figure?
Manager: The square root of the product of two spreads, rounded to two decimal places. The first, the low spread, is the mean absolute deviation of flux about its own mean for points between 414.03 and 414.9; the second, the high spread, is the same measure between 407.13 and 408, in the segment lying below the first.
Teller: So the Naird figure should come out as 0.47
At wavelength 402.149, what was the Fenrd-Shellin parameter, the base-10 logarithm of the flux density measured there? 0.98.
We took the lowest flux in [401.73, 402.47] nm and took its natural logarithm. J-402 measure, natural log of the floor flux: 2.22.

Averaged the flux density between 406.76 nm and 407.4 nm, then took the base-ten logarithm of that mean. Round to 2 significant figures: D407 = 0.99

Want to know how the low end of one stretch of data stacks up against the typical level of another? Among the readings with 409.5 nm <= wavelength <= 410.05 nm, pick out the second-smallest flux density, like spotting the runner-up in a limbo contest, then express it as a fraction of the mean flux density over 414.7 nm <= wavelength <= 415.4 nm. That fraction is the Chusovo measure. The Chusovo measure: 0.73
